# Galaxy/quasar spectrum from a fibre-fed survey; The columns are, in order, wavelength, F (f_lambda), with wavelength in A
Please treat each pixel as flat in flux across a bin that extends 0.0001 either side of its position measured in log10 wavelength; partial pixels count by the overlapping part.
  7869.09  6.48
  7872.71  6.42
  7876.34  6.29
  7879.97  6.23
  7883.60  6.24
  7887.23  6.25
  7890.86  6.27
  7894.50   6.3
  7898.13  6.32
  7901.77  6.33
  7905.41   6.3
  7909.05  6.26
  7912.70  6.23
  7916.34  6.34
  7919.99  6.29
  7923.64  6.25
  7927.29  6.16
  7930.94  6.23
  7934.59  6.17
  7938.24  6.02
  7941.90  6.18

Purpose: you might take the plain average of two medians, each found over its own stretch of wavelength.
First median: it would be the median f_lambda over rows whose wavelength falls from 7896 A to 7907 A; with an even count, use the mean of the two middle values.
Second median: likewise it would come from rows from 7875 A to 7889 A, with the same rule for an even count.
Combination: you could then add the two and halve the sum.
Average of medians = 6.28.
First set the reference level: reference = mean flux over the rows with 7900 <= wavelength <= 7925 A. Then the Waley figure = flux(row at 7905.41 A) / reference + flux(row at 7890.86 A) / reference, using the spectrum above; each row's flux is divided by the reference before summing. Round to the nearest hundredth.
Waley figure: 2.00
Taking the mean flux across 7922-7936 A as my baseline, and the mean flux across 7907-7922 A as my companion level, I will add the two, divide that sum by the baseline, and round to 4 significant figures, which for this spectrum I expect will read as 2.012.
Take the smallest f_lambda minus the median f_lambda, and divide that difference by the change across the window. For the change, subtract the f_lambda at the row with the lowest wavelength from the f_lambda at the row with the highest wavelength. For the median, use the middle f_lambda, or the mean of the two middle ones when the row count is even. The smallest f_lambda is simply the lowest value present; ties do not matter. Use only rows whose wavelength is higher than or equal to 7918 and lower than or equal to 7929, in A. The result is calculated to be 0.69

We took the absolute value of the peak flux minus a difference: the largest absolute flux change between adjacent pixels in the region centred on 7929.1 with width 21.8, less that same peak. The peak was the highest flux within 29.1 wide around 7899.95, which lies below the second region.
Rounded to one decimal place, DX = 12.5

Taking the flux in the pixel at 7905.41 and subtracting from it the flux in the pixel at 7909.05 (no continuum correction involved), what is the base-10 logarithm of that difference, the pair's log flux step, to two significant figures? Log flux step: -1.4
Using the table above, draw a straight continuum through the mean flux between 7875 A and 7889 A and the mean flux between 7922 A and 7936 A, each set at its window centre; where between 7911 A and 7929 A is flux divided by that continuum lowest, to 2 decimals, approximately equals 7927.29 A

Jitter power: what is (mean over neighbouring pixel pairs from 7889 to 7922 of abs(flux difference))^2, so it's 0.0016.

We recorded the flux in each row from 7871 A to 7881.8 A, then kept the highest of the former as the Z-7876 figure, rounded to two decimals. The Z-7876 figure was 6.42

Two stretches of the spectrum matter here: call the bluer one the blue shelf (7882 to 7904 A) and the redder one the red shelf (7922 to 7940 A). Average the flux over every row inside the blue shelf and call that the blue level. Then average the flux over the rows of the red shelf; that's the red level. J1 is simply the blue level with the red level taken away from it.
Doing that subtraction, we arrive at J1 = 0.12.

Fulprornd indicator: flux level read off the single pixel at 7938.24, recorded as 6.02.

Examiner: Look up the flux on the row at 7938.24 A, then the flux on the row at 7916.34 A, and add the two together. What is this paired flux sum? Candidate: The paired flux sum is 12.4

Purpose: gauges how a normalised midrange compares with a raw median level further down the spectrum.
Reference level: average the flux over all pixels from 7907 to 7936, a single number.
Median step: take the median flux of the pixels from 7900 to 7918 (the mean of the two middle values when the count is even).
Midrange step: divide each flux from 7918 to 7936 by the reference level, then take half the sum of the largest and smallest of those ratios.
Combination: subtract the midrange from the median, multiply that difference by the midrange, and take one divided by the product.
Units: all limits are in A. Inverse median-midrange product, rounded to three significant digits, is 0.189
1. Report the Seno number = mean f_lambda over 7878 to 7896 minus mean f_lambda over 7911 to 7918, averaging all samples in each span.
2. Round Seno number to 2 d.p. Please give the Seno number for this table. -0.03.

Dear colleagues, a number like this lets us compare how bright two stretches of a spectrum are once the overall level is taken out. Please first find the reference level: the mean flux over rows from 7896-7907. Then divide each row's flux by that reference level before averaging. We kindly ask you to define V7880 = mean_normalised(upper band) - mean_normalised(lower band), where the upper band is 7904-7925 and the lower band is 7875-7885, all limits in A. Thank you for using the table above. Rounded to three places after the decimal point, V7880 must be 0.004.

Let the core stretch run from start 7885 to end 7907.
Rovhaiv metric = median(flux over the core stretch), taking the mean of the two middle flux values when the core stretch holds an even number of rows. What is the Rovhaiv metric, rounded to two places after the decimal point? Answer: 6.30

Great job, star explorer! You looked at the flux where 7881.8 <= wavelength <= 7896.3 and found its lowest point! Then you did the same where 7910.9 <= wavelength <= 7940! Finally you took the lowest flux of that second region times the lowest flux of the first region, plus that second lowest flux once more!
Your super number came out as 43.6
